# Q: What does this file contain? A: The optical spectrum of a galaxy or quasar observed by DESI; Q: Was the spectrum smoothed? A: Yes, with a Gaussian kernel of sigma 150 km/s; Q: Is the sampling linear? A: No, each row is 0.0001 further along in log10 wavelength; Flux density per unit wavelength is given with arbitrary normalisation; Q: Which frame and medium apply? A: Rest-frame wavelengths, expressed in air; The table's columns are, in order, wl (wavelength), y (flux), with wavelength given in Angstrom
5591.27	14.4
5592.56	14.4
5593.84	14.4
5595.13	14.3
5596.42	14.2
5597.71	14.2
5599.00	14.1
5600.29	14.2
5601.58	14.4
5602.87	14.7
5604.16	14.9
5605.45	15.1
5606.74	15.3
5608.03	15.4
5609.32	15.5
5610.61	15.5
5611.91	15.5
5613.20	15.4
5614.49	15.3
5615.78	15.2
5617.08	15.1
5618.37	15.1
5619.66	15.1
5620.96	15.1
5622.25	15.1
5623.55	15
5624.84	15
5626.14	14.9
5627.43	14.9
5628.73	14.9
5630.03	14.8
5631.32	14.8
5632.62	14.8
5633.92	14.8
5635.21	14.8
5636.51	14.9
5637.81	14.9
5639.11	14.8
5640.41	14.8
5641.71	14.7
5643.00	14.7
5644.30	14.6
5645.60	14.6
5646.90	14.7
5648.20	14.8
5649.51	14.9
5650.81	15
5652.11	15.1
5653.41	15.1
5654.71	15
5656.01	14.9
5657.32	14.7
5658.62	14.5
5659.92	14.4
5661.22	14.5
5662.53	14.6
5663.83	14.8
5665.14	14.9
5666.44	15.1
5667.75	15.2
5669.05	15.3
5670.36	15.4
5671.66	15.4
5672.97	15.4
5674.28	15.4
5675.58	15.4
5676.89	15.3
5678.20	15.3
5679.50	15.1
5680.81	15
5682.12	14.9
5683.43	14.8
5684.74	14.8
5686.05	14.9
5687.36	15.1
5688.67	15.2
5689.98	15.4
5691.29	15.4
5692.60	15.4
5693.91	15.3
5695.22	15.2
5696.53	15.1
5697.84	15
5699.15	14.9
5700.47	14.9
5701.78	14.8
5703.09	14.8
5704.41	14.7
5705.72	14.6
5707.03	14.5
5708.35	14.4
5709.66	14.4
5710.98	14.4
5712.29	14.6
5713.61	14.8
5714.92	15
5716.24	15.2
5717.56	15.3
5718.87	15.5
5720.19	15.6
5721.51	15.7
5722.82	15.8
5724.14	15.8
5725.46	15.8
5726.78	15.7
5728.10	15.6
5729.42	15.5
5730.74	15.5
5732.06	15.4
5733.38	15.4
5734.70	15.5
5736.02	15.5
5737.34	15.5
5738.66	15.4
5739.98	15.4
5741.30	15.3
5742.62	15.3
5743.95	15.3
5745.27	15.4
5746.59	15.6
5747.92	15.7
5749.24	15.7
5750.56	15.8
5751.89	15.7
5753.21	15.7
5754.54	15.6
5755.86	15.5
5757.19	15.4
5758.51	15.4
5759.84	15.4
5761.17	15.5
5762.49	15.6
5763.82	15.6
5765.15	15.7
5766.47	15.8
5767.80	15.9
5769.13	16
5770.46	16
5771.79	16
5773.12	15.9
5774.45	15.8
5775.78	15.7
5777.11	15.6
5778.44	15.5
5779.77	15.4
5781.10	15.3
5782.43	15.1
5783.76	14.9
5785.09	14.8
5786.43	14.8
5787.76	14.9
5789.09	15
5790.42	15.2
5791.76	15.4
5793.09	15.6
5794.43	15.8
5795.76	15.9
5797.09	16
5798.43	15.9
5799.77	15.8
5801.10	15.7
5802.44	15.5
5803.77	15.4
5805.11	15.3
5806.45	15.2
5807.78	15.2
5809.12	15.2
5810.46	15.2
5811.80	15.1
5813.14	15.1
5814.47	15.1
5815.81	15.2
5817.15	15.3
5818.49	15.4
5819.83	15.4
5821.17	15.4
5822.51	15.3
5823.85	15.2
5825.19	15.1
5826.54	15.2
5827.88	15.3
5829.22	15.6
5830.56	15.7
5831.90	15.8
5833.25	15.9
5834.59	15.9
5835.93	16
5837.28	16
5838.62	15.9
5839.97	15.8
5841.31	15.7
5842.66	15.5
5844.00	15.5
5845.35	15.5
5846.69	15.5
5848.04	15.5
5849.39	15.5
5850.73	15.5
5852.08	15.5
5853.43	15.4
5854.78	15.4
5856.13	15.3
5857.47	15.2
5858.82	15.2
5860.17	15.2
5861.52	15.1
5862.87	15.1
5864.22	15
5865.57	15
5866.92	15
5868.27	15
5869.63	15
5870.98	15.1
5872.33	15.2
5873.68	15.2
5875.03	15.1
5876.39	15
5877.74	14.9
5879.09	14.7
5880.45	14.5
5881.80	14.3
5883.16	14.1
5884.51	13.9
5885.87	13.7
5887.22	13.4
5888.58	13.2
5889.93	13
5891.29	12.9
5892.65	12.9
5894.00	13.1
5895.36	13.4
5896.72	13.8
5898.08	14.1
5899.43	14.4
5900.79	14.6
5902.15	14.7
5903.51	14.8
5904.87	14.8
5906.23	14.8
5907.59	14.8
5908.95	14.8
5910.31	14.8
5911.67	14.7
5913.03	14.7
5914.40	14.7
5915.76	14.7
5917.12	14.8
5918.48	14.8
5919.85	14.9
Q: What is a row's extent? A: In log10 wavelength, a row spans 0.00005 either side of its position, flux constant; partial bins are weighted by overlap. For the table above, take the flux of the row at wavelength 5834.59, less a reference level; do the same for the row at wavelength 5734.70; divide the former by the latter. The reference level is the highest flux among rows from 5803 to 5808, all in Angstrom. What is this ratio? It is 5.0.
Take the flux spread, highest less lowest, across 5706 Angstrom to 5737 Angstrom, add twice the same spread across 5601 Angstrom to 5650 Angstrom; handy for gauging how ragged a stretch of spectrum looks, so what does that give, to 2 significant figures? 3.6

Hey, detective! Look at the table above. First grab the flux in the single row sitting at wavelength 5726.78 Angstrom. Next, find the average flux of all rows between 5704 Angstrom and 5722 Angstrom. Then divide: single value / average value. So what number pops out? 1.05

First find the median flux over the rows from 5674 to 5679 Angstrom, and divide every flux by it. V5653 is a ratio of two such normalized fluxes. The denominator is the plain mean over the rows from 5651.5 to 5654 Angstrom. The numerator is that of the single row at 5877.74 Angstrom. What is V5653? 0.99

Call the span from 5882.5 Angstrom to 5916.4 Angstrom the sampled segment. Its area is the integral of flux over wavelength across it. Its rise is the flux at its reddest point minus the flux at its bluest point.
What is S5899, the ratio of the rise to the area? 0.0013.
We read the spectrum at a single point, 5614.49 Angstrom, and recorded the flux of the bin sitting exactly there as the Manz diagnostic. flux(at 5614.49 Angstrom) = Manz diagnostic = 15.3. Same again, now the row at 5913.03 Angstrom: 14.7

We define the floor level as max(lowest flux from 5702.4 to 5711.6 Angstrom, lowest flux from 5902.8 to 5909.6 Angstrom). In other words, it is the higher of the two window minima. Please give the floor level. 14.8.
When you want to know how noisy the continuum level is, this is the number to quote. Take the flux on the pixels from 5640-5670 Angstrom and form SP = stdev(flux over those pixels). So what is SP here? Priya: 0.24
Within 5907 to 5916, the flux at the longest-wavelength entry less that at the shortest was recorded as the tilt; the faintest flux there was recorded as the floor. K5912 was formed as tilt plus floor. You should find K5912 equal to 14.6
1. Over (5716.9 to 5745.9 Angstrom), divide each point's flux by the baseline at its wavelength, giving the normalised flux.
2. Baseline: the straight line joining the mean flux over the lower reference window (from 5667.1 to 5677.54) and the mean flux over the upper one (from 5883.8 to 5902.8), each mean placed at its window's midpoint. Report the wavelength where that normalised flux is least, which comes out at 5717.56 Angstrom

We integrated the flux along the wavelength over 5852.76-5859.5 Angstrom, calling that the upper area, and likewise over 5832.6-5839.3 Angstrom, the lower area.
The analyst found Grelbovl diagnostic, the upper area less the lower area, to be -4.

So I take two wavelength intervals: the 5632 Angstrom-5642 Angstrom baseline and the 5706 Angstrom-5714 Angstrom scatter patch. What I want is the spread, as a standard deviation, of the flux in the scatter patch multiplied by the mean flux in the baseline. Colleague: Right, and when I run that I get 2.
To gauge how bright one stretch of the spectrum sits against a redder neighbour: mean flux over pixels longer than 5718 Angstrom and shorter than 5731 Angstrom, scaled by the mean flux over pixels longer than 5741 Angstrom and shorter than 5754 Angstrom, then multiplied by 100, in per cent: 101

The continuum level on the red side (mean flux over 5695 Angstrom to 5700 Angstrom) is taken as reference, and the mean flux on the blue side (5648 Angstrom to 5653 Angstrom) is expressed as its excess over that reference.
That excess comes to -0.1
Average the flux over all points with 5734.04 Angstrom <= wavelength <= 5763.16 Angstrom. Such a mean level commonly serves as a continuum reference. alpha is 15.5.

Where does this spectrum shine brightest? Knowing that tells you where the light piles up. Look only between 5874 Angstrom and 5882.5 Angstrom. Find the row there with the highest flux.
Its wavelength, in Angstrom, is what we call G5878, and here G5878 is 5875.03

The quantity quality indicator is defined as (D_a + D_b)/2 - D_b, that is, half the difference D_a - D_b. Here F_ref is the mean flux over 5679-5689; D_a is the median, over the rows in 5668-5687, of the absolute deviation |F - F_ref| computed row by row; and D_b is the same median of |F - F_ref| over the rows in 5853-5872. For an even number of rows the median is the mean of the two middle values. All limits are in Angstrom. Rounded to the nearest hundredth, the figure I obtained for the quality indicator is 0.10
